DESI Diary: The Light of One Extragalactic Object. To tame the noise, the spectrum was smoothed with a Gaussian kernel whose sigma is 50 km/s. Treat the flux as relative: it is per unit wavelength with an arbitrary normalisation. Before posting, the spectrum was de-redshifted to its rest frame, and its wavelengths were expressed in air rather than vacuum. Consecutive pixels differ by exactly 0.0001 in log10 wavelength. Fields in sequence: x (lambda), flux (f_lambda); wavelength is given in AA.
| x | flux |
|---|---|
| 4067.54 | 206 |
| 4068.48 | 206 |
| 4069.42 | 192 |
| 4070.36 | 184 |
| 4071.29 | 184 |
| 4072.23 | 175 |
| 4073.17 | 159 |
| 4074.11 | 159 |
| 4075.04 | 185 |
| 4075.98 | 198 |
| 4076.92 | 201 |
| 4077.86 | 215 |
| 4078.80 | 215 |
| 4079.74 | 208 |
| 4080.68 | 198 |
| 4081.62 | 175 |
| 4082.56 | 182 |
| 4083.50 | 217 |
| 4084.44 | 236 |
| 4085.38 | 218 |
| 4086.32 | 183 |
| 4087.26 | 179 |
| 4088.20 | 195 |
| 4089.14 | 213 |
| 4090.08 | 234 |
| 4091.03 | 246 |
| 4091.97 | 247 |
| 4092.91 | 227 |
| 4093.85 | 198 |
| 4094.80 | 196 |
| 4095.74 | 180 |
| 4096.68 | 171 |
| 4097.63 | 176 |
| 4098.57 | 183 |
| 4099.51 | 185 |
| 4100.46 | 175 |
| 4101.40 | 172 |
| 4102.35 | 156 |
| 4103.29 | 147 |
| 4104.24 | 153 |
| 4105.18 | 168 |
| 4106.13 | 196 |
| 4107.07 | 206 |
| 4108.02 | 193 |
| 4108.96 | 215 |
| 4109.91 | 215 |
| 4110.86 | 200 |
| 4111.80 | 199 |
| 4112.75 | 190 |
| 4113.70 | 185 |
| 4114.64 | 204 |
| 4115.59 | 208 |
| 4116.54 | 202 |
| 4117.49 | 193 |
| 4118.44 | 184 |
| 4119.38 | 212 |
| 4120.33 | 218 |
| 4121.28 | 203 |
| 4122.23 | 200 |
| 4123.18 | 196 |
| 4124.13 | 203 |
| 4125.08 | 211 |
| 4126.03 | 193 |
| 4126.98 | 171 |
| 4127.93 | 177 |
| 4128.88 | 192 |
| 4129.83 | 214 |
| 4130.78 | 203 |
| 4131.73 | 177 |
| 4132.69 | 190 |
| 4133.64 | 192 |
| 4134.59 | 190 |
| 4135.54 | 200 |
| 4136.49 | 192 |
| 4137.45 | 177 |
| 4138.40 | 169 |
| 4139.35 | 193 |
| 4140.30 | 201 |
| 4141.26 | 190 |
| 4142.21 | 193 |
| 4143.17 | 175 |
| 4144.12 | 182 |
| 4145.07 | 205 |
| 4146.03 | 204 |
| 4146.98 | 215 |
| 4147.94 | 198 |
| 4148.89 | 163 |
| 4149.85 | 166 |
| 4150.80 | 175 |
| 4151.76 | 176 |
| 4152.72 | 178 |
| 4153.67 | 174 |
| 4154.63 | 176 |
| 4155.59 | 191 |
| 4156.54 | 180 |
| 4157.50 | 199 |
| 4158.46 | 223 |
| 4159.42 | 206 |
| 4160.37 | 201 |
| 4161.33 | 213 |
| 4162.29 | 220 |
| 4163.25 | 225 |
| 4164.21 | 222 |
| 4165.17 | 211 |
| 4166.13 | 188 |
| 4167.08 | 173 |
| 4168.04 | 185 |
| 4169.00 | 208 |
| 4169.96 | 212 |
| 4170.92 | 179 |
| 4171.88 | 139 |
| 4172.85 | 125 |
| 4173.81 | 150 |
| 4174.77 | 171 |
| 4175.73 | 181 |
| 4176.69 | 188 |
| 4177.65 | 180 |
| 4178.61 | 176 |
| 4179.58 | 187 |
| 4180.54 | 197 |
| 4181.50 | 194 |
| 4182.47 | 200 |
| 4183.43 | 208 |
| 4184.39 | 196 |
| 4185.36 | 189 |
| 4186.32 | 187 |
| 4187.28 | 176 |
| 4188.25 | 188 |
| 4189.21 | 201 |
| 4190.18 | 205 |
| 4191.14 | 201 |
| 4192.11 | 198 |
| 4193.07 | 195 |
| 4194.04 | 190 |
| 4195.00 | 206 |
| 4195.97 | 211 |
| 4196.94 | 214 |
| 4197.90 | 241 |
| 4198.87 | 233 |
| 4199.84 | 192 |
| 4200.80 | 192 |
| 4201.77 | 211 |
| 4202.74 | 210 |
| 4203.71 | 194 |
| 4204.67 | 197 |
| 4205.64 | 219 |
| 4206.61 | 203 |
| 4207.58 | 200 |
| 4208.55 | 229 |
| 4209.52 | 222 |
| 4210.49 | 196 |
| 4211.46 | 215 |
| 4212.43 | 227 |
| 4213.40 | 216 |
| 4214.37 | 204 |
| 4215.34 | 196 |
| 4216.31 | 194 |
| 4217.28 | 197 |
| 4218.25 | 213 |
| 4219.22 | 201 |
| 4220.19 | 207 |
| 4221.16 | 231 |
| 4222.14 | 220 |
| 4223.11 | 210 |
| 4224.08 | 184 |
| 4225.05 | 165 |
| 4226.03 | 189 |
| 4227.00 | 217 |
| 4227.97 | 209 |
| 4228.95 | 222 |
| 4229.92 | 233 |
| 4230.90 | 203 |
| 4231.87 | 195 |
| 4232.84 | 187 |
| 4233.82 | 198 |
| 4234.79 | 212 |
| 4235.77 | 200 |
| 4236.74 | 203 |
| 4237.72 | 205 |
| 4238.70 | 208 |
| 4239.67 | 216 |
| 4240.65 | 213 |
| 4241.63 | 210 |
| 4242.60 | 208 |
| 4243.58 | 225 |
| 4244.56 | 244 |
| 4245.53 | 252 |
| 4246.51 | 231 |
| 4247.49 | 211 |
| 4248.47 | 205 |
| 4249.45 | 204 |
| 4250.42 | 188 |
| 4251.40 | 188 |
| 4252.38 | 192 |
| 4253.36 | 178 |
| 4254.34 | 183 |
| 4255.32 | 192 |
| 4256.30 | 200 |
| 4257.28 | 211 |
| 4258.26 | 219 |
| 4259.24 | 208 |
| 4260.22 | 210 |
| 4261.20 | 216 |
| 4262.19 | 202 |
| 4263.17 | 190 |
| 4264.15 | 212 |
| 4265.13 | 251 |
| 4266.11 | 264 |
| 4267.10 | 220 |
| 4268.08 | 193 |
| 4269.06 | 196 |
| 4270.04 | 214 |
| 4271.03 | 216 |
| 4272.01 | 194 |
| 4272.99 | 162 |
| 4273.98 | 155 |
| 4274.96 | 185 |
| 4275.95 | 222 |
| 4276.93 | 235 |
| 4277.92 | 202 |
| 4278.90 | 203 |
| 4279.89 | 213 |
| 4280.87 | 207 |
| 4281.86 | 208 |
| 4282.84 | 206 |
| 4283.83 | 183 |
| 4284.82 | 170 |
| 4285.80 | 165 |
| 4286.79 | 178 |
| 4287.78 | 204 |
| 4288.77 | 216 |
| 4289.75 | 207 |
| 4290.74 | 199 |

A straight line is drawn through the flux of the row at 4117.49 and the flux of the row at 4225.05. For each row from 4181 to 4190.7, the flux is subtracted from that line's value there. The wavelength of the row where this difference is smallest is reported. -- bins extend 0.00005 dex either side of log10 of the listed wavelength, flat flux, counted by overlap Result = 4183.43 AA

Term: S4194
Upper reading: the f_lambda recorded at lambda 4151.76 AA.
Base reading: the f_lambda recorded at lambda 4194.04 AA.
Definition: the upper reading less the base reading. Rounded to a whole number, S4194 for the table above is -14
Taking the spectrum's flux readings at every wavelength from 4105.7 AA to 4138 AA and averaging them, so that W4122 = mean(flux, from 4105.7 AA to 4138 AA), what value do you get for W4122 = 197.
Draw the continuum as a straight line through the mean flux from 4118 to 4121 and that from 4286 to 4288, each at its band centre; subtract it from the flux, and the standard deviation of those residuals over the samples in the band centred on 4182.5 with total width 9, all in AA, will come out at 9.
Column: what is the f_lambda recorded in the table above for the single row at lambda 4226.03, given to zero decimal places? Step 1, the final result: 189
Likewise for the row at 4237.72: 205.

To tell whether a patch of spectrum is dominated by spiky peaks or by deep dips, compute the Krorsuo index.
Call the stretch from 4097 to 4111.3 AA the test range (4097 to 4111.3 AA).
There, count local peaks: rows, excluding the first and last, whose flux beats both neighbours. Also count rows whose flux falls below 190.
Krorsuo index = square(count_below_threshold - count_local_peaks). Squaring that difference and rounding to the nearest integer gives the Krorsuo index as 49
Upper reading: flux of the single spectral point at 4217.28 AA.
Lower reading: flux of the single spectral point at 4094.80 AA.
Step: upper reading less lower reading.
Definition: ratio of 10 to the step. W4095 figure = 10.0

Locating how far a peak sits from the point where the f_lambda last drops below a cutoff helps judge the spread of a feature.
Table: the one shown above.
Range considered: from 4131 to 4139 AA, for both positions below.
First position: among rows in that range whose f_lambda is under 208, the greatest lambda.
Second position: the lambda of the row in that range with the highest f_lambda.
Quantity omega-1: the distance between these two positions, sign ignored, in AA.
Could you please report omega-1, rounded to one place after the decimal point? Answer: 2.9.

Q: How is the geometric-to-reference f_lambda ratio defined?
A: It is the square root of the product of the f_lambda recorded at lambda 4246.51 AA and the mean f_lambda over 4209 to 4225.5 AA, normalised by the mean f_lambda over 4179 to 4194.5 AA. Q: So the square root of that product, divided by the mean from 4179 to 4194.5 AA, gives 1.12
